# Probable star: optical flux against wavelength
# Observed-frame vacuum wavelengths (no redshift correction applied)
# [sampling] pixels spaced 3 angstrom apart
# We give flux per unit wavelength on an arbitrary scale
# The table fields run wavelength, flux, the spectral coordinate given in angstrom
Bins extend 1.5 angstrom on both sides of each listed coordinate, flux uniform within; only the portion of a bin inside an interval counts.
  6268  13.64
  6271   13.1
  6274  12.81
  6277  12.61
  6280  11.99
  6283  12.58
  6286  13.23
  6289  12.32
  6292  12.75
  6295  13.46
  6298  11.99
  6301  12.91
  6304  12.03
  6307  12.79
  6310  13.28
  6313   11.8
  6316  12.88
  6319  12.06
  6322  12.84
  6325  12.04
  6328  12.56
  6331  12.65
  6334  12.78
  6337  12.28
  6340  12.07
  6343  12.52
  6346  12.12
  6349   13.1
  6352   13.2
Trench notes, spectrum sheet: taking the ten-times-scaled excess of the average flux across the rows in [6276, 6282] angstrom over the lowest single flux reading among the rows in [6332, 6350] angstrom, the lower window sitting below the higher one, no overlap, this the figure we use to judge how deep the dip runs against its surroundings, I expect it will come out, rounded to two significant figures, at 2.3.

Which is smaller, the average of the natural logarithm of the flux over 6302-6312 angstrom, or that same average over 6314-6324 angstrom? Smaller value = 2.53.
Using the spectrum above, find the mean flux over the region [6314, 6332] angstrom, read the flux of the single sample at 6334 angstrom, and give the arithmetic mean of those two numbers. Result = 12.6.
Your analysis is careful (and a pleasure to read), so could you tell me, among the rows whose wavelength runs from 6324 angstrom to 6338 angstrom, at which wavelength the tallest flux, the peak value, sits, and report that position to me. 6334 angstrom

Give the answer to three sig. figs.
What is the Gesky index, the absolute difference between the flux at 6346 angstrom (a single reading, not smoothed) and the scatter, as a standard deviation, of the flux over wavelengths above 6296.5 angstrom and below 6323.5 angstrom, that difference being 11.6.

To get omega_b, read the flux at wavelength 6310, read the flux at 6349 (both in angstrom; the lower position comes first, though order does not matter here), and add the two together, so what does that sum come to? 26.4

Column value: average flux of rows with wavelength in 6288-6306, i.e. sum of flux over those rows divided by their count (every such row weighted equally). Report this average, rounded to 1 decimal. 12.6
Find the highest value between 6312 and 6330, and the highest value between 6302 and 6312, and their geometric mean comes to 13.1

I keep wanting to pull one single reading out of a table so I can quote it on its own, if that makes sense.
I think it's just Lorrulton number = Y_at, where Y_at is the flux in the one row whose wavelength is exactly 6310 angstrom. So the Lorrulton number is 13.28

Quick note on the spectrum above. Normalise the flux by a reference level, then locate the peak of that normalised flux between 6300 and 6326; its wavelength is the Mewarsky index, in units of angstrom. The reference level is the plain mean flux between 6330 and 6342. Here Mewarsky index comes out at 6310 angstrom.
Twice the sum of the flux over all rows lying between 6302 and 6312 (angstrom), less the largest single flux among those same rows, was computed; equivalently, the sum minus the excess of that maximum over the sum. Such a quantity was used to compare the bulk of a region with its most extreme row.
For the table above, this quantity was 62.9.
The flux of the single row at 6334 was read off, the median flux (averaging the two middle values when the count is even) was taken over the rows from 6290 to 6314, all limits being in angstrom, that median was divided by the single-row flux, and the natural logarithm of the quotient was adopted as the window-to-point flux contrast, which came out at 0.00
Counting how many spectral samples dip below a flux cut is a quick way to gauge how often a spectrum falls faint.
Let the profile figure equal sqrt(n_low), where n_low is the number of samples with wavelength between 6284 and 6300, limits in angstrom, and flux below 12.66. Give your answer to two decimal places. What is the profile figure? 1.41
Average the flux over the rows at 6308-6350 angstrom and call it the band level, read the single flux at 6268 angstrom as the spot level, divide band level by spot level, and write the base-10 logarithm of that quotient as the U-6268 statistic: -0.038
